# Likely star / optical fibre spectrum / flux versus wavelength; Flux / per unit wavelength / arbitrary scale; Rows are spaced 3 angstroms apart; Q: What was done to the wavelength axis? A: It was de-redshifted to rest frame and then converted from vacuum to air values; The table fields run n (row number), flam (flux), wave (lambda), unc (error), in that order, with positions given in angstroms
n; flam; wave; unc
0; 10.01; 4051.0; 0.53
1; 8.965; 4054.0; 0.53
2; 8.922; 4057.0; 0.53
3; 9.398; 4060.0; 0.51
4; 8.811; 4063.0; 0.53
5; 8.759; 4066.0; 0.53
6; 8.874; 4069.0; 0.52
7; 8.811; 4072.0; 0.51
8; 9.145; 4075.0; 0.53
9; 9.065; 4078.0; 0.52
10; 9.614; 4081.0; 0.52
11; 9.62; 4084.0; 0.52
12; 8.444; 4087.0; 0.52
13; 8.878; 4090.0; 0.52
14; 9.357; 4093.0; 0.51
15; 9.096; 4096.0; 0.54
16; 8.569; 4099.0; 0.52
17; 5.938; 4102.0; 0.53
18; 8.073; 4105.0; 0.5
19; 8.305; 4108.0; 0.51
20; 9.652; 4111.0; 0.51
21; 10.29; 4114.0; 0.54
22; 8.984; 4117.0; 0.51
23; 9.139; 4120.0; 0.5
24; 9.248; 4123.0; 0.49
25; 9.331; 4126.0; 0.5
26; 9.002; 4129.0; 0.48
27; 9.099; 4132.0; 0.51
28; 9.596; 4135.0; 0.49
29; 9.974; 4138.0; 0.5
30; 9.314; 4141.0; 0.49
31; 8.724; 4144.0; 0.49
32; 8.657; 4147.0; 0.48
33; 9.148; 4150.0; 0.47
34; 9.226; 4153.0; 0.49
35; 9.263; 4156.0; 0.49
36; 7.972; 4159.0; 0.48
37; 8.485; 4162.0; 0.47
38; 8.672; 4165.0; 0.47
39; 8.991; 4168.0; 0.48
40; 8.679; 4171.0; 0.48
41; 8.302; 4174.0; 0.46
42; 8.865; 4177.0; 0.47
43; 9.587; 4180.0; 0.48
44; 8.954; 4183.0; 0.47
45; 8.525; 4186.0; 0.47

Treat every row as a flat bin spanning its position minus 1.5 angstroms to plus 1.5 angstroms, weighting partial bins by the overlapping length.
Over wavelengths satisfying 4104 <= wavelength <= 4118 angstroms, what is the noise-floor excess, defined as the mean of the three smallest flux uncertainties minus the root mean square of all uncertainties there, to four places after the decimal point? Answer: -0.0075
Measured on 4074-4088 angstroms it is -0.0020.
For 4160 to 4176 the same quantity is -0.0054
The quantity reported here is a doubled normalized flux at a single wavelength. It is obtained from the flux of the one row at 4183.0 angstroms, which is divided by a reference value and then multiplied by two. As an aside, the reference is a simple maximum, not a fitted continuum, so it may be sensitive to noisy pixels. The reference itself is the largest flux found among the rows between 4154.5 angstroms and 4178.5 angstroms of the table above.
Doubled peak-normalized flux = 1.93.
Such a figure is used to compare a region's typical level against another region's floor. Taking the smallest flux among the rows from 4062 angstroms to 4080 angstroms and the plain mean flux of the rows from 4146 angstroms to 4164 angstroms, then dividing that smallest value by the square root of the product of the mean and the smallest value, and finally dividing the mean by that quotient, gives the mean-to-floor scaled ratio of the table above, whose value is 8.81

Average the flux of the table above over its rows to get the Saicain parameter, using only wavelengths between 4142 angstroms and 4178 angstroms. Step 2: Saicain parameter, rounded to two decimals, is 8.75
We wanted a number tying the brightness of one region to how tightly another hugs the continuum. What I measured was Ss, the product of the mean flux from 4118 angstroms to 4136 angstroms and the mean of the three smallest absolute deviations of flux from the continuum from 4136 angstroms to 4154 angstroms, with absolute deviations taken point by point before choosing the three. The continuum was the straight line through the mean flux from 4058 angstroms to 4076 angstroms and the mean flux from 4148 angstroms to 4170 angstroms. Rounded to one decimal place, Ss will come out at 1.9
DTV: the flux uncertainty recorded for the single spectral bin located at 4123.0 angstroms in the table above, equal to 0.490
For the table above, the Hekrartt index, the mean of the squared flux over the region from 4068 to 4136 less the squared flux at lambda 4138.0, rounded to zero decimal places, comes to -19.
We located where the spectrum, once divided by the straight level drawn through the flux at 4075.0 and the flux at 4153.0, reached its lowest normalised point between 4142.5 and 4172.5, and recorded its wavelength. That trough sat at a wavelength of 4159.0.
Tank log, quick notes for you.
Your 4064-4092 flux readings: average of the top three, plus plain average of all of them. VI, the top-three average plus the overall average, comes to 18.5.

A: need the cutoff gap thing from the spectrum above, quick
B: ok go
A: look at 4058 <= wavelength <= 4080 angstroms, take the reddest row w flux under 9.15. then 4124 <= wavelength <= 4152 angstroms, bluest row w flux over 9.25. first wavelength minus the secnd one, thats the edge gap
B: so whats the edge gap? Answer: -48 angstroms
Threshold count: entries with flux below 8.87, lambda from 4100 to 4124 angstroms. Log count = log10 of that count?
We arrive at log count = 0.48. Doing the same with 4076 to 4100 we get 0.30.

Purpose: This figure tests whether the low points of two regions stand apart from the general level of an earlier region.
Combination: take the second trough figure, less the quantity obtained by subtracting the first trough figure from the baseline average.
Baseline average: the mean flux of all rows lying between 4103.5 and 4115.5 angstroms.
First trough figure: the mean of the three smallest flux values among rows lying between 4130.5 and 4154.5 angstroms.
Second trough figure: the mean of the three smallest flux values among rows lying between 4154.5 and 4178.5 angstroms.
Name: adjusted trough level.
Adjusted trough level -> 8.0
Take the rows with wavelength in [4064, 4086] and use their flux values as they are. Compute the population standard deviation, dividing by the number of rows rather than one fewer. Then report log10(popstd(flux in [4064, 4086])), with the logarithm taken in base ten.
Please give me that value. -0.5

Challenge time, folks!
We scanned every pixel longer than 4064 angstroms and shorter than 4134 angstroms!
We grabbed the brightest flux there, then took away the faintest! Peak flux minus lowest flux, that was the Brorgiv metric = 4.4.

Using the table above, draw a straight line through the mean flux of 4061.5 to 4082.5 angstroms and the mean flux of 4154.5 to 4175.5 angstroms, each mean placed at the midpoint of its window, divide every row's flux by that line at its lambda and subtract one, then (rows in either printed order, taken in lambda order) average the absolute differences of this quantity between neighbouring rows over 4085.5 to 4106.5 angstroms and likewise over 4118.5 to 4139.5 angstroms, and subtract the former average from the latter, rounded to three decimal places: -0.092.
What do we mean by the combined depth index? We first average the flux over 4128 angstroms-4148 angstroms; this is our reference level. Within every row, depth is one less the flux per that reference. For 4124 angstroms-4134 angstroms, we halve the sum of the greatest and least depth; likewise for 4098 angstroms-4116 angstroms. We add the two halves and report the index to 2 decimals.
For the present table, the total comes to 0.12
